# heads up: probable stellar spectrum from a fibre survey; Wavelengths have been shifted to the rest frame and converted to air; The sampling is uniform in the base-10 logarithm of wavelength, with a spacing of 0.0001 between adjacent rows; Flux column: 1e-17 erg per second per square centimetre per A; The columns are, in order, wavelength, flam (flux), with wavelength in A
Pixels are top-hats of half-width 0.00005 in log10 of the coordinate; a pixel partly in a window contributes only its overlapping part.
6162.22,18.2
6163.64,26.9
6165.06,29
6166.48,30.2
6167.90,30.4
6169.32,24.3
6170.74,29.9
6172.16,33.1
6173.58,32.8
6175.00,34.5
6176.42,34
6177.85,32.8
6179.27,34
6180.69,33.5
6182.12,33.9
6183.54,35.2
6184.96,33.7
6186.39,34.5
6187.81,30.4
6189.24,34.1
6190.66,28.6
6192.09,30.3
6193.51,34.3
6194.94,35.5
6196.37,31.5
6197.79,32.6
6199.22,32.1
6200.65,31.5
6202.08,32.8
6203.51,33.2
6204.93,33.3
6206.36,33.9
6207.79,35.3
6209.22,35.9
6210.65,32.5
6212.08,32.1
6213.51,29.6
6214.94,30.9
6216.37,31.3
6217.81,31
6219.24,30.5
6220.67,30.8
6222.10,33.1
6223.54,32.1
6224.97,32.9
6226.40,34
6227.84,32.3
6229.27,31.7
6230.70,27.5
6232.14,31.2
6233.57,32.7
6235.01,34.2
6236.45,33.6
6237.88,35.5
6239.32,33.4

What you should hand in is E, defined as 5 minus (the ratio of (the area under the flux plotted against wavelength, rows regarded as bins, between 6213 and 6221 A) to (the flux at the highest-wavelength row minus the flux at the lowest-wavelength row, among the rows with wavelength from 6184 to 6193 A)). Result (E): 77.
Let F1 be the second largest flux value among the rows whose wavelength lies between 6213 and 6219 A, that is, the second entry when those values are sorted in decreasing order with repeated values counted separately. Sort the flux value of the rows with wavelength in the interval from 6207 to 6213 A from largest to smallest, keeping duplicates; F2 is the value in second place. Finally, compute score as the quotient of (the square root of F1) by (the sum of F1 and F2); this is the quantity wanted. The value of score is 0.084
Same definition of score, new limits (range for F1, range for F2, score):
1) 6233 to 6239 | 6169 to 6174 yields 0.087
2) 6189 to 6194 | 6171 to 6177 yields 0.086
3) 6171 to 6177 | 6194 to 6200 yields 0.088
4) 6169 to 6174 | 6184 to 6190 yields 0.086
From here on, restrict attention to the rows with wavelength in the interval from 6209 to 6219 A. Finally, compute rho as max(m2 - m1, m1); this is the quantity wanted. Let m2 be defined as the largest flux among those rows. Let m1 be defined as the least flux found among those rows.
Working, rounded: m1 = 29.6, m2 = 35.9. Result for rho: 30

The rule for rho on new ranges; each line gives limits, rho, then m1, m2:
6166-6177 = 24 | 24.3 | 34.5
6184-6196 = 29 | 28.6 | 35.5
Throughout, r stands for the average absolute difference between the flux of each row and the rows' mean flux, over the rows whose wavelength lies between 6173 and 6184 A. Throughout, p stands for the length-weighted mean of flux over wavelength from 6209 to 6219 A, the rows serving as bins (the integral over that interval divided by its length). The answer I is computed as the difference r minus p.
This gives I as -31.02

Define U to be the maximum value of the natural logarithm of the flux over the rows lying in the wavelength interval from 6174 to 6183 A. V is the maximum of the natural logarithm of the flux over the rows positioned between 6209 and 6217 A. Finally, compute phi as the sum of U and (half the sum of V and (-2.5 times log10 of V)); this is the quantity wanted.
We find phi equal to 4.64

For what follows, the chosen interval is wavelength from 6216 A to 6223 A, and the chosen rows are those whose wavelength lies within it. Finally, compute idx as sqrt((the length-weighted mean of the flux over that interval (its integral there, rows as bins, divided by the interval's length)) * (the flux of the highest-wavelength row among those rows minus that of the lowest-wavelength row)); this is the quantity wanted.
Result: 8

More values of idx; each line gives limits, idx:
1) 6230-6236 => 15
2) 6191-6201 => 6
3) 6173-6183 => 6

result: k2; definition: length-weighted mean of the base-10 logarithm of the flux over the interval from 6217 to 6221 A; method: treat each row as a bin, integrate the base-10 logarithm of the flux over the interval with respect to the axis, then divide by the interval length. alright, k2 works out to 1.49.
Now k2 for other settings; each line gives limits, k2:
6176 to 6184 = 1.53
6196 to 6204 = 1.51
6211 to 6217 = 1.49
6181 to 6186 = 1.53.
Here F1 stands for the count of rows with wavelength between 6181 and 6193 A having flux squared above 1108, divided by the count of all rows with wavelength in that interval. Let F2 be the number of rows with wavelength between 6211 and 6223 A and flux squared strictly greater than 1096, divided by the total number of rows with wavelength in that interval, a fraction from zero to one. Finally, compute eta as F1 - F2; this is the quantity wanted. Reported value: 0.6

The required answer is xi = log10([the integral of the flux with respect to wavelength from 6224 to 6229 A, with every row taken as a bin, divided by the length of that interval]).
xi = 1.52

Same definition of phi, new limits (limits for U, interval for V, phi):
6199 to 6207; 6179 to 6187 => 4.61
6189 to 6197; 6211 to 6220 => 4.63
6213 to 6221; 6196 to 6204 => 4.51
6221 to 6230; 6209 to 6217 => 4.62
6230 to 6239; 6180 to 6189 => 4.66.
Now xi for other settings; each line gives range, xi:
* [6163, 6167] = 1.46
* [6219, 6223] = 1.50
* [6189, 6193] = 1.49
